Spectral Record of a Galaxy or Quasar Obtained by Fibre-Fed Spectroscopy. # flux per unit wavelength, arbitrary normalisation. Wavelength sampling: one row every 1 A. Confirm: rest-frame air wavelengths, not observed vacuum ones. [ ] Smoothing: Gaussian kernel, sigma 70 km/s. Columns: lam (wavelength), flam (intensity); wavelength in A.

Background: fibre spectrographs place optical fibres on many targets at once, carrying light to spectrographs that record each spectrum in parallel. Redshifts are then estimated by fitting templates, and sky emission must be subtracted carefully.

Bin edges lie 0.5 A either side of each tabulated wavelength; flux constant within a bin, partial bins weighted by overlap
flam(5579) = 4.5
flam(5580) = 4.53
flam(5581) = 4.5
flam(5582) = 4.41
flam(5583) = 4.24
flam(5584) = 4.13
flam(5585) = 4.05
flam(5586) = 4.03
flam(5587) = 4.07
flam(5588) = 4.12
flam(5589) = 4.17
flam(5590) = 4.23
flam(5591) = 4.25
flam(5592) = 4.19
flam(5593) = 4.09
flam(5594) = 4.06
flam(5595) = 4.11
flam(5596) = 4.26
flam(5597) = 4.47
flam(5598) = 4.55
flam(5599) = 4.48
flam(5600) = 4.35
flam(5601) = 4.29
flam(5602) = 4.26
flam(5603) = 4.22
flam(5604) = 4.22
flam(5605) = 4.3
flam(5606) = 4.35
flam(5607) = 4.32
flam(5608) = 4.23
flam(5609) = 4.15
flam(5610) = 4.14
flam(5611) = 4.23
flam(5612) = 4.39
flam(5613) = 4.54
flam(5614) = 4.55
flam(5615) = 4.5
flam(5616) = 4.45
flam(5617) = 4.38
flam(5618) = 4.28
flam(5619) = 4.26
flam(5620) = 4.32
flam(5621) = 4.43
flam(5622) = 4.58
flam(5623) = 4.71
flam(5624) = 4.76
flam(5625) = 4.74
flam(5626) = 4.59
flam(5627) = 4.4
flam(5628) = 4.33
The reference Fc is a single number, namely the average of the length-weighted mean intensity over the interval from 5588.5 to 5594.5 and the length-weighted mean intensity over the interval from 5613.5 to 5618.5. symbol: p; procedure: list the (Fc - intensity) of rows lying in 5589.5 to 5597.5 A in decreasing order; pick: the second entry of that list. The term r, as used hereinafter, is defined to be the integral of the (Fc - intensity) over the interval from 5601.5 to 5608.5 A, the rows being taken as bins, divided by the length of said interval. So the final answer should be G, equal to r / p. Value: 0.1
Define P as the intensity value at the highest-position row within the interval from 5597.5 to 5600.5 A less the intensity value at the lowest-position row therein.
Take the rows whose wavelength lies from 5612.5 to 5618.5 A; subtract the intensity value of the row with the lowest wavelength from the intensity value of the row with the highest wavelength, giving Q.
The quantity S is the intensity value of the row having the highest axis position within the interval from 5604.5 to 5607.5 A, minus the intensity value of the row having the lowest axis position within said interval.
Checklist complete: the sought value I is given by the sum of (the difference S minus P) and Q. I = -0.04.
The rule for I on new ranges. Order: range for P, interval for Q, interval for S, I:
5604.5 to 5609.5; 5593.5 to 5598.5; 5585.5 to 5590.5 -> 0.84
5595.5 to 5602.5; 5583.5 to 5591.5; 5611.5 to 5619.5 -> -0.01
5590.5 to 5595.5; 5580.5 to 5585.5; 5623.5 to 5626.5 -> -0.48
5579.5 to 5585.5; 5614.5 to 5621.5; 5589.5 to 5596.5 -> 0.44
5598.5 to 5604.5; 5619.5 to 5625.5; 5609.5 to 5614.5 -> 1.09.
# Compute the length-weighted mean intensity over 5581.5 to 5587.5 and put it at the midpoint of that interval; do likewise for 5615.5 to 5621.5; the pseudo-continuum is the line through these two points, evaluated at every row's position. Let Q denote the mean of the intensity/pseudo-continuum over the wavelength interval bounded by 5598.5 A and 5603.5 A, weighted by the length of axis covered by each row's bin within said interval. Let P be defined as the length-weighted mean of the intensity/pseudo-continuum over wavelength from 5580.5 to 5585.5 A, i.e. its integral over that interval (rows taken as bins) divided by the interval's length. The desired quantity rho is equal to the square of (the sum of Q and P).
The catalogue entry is 4.183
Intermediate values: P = 1.03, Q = 1.02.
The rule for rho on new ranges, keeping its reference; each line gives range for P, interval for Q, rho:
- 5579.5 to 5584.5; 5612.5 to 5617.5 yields 4.362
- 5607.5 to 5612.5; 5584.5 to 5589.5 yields 3.853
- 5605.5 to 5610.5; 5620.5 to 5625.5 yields 4.193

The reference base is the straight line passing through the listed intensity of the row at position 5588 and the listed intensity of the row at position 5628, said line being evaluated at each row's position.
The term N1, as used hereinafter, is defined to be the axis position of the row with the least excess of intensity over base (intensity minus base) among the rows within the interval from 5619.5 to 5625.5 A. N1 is 5620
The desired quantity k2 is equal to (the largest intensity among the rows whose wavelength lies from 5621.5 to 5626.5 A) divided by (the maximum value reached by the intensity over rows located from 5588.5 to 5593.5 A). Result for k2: 1.12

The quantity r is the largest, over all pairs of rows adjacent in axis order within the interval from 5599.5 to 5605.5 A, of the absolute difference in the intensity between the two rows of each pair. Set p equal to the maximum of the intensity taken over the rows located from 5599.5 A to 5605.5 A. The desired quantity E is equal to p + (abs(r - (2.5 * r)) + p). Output 8.8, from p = 4.35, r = 0.08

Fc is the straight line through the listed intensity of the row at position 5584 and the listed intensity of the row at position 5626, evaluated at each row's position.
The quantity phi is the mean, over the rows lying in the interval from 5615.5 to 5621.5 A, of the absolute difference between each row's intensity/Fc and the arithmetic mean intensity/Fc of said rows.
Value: 0.016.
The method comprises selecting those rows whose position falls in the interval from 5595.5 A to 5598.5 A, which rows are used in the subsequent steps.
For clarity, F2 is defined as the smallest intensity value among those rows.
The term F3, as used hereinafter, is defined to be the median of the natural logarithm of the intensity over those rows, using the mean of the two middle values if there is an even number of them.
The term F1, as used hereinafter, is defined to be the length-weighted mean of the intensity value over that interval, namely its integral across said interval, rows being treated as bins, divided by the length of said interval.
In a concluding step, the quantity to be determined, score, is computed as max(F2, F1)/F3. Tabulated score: 2.96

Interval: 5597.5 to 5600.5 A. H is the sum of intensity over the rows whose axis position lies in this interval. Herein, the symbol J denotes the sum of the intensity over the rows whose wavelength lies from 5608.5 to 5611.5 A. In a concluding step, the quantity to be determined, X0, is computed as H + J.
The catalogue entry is 25.9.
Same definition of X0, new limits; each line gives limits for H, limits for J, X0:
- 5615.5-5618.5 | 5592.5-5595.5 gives 25.4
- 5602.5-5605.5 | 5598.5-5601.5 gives 25.9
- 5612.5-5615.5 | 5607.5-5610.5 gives 26.1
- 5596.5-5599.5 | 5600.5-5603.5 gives 26.3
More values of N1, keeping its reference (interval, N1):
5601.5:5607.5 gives 5604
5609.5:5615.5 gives 5610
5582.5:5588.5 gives 5586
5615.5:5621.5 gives 5619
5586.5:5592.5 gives 5587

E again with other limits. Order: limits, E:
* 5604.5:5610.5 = 8.8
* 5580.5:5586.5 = 9.3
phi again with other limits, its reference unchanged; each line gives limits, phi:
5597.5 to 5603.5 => 0.028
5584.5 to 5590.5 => 0.011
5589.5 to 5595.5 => 0.020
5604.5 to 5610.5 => 0.021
